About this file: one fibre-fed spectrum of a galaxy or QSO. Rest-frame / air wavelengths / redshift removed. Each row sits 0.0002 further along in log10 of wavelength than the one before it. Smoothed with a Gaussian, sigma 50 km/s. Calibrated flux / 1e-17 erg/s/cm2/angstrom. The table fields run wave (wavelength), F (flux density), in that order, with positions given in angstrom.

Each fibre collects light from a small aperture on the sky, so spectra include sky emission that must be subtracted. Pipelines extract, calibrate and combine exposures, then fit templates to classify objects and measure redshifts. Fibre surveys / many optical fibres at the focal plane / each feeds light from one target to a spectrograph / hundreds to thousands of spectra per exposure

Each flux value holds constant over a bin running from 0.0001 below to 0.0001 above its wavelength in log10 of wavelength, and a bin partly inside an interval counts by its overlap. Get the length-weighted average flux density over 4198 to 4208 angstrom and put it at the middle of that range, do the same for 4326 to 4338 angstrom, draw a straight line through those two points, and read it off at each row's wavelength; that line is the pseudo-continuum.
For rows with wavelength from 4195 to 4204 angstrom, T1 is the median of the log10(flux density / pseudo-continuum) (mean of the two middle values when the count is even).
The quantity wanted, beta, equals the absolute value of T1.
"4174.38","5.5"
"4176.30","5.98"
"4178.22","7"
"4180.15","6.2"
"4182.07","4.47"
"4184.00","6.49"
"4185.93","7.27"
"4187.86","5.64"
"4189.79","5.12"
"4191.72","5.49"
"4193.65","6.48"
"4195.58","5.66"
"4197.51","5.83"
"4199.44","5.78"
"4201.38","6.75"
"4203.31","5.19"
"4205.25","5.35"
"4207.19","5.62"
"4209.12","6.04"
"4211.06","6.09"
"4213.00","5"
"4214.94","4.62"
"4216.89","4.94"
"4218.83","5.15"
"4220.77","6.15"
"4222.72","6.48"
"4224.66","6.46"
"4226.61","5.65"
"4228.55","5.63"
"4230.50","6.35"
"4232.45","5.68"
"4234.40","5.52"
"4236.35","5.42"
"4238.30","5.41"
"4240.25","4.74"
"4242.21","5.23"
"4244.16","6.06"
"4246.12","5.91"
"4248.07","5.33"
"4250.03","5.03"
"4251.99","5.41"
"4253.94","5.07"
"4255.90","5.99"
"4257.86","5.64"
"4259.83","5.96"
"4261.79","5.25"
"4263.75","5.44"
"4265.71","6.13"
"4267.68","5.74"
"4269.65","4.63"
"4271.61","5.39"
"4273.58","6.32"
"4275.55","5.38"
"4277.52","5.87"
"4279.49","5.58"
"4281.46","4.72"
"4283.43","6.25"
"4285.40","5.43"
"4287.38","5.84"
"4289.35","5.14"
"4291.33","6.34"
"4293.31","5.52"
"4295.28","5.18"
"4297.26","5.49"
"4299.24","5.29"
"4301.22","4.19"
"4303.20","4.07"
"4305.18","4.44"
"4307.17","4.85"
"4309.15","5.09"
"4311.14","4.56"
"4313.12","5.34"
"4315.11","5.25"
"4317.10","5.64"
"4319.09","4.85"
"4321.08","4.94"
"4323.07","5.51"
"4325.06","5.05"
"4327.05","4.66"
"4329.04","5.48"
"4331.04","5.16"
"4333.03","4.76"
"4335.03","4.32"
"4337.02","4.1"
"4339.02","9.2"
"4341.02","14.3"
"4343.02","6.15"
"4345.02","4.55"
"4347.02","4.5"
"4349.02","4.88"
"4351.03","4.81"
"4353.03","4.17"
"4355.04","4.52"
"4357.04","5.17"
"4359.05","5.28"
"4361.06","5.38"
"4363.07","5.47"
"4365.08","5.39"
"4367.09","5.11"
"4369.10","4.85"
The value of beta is 0.001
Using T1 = 0.00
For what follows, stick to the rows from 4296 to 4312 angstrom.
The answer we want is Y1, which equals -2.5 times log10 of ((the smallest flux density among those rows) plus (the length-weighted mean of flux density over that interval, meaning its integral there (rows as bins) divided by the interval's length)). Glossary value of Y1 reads -2.36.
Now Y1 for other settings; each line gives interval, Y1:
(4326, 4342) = -2.56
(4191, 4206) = -2.61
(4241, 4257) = -2.56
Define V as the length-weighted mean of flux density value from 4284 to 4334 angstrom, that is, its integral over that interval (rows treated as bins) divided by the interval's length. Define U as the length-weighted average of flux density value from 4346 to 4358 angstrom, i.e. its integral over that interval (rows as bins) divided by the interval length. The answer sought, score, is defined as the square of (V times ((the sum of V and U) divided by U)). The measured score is 116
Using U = 4.7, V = 5.13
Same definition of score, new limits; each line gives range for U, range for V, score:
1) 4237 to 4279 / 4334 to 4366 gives 139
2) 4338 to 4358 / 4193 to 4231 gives 122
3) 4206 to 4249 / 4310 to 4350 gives 129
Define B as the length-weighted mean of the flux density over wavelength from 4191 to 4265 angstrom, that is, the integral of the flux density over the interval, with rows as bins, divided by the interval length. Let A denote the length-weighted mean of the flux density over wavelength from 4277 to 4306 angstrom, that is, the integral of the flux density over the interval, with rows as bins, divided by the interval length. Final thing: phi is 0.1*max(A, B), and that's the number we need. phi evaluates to 0.56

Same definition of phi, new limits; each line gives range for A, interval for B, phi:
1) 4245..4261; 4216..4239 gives 0.57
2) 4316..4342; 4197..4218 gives 0.60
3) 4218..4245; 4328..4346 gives 0.64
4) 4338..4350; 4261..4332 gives 0.73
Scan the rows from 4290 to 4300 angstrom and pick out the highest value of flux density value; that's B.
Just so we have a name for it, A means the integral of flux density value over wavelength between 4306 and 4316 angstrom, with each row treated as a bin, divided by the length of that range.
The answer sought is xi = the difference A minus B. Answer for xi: -1.3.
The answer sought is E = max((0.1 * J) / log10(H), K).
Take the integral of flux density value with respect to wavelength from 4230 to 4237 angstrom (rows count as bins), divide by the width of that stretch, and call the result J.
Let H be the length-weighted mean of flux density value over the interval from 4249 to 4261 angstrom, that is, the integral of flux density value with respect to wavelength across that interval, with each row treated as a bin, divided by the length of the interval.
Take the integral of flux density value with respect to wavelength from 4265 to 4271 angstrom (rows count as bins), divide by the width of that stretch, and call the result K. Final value 5.5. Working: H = 5.51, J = 5.72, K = 5.46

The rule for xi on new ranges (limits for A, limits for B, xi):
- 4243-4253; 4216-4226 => -0.9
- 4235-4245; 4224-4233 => -1.1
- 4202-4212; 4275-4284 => -0.6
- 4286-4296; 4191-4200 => -0.9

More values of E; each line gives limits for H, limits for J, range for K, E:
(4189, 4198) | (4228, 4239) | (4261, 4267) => 5.6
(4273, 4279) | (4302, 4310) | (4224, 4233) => 5.9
